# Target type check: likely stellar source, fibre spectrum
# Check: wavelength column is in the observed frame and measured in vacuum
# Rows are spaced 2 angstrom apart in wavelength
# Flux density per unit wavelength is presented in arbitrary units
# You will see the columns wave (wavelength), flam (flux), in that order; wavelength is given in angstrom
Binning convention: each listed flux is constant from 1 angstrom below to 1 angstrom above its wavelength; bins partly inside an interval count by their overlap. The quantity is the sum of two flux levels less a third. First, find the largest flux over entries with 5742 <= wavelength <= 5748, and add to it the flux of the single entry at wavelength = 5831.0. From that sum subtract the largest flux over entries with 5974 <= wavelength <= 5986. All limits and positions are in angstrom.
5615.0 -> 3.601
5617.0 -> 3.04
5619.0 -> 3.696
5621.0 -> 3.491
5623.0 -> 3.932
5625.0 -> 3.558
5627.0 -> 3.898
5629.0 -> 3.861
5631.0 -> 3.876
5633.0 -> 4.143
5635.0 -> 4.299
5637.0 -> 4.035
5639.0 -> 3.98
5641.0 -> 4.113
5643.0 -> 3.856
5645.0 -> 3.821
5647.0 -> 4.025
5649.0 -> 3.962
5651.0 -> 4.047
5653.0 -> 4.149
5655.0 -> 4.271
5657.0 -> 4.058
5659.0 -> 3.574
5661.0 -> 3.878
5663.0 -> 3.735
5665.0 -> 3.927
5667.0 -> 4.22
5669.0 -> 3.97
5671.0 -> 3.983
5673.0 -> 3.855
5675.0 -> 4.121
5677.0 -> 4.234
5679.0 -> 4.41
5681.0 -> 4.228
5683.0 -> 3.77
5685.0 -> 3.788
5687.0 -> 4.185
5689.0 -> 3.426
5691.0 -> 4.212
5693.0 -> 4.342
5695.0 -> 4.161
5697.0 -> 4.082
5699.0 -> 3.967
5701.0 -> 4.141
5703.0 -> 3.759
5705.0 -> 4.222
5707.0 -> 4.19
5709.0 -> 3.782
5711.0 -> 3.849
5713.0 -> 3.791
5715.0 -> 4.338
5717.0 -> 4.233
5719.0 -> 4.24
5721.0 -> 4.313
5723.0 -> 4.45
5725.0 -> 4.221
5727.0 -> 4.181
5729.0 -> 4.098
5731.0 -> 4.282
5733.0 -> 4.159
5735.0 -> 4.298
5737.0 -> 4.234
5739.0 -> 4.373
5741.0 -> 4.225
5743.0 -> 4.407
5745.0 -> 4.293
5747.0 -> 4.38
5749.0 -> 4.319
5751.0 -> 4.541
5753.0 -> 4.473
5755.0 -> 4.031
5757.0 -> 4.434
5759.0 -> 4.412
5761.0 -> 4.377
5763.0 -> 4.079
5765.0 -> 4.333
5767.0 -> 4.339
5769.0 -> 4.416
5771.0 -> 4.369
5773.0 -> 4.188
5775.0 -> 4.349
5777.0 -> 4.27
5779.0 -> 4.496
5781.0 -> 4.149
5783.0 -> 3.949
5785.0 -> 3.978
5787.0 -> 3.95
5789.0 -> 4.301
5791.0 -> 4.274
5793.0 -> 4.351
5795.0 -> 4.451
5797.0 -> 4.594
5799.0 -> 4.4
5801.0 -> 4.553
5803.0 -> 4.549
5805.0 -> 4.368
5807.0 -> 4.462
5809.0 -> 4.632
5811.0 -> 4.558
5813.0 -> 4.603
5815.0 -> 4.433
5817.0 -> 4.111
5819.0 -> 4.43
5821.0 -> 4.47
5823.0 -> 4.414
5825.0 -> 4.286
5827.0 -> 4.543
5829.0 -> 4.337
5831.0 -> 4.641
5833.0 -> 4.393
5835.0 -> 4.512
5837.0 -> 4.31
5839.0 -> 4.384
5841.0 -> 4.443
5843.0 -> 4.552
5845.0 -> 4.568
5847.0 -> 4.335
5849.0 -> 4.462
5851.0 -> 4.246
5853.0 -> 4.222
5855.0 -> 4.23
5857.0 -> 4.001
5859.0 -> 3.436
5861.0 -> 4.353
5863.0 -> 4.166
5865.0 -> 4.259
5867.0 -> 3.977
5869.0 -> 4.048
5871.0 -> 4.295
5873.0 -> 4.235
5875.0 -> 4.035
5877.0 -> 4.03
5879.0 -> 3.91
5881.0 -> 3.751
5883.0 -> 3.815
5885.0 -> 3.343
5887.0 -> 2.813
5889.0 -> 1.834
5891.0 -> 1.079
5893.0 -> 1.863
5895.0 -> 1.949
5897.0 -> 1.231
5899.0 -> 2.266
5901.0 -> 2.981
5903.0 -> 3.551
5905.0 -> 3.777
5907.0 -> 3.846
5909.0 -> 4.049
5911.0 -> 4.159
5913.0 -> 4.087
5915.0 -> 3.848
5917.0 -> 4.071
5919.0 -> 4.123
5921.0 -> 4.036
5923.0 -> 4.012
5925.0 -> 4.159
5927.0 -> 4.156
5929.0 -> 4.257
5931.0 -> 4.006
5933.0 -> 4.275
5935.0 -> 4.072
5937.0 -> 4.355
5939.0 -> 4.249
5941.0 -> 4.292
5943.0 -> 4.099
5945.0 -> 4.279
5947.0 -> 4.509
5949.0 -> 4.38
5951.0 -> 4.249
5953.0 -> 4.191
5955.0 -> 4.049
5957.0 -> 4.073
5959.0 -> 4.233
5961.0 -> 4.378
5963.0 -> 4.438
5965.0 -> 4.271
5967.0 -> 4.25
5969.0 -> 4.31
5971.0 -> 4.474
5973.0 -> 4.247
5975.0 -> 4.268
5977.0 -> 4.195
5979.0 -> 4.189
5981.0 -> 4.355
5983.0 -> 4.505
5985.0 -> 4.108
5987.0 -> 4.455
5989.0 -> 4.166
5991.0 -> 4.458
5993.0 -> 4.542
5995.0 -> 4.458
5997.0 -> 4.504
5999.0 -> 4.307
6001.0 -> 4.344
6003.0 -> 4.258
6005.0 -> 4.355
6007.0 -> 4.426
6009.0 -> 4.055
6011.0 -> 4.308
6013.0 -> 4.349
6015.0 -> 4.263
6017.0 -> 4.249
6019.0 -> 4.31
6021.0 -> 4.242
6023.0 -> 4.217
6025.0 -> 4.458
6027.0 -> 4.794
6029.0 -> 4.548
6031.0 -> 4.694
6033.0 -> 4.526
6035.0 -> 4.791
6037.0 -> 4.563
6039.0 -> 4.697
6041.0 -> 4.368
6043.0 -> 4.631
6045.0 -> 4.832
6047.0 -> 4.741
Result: 4.5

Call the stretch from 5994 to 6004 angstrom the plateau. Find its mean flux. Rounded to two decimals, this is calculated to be 4.37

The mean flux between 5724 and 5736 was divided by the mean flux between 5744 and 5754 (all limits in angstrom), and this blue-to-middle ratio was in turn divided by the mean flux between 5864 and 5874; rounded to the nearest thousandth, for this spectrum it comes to 0.230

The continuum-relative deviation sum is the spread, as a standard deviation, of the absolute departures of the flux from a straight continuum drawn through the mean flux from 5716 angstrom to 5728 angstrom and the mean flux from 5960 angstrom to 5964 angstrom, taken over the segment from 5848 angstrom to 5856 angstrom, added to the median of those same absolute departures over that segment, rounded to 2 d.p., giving 0.13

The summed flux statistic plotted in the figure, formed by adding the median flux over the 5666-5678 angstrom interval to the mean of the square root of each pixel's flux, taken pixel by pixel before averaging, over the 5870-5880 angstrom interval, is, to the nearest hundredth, 6.08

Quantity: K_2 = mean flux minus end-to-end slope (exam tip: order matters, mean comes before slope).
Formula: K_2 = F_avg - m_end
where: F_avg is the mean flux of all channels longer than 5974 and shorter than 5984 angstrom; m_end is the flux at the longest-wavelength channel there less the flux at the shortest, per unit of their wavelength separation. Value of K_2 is 4.3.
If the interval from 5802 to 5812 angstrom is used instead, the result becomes 4.5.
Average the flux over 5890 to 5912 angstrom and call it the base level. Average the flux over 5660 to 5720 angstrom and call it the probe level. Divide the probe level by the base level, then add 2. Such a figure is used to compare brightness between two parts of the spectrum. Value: 3.44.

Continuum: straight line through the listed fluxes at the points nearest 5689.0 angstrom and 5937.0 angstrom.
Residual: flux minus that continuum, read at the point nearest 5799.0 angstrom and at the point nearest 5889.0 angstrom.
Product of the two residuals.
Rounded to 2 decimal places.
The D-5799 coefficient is -1.32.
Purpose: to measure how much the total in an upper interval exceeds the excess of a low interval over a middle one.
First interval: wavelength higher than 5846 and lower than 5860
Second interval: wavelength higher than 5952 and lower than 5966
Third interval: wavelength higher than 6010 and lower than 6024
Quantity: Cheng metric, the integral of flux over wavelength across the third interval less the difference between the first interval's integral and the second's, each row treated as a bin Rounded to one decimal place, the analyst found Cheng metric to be 61.3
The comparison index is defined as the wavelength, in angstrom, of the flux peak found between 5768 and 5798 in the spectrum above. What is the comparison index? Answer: 5797.0 angstrom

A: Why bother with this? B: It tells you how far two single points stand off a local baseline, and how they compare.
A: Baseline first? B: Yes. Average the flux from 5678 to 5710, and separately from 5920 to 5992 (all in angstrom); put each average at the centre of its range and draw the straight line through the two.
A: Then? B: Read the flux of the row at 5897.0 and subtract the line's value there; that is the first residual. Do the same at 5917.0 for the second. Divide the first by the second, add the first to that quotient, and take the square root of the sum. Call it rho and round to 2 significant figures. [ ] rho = 4.1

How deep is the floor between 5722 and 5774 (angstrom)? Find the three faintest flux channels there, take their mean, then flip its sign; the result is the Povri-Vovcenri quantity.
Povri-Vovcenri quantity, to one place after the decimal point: -4.1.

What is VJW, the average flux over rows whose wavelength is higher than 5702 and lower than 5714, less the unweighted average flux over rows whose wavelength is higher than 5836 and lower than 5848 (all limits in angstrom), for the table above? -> -0.5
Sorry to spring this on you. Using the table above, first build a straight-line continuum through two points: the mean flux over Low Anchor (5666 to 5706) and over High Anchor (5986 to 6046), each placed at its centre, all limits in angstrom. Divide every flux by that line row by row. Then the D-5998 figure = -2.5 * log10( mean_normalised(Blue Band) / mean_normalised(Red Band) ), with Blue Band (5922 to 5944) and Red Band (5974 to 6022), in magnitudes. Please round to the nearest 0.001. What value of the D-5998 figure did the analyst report 0.018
